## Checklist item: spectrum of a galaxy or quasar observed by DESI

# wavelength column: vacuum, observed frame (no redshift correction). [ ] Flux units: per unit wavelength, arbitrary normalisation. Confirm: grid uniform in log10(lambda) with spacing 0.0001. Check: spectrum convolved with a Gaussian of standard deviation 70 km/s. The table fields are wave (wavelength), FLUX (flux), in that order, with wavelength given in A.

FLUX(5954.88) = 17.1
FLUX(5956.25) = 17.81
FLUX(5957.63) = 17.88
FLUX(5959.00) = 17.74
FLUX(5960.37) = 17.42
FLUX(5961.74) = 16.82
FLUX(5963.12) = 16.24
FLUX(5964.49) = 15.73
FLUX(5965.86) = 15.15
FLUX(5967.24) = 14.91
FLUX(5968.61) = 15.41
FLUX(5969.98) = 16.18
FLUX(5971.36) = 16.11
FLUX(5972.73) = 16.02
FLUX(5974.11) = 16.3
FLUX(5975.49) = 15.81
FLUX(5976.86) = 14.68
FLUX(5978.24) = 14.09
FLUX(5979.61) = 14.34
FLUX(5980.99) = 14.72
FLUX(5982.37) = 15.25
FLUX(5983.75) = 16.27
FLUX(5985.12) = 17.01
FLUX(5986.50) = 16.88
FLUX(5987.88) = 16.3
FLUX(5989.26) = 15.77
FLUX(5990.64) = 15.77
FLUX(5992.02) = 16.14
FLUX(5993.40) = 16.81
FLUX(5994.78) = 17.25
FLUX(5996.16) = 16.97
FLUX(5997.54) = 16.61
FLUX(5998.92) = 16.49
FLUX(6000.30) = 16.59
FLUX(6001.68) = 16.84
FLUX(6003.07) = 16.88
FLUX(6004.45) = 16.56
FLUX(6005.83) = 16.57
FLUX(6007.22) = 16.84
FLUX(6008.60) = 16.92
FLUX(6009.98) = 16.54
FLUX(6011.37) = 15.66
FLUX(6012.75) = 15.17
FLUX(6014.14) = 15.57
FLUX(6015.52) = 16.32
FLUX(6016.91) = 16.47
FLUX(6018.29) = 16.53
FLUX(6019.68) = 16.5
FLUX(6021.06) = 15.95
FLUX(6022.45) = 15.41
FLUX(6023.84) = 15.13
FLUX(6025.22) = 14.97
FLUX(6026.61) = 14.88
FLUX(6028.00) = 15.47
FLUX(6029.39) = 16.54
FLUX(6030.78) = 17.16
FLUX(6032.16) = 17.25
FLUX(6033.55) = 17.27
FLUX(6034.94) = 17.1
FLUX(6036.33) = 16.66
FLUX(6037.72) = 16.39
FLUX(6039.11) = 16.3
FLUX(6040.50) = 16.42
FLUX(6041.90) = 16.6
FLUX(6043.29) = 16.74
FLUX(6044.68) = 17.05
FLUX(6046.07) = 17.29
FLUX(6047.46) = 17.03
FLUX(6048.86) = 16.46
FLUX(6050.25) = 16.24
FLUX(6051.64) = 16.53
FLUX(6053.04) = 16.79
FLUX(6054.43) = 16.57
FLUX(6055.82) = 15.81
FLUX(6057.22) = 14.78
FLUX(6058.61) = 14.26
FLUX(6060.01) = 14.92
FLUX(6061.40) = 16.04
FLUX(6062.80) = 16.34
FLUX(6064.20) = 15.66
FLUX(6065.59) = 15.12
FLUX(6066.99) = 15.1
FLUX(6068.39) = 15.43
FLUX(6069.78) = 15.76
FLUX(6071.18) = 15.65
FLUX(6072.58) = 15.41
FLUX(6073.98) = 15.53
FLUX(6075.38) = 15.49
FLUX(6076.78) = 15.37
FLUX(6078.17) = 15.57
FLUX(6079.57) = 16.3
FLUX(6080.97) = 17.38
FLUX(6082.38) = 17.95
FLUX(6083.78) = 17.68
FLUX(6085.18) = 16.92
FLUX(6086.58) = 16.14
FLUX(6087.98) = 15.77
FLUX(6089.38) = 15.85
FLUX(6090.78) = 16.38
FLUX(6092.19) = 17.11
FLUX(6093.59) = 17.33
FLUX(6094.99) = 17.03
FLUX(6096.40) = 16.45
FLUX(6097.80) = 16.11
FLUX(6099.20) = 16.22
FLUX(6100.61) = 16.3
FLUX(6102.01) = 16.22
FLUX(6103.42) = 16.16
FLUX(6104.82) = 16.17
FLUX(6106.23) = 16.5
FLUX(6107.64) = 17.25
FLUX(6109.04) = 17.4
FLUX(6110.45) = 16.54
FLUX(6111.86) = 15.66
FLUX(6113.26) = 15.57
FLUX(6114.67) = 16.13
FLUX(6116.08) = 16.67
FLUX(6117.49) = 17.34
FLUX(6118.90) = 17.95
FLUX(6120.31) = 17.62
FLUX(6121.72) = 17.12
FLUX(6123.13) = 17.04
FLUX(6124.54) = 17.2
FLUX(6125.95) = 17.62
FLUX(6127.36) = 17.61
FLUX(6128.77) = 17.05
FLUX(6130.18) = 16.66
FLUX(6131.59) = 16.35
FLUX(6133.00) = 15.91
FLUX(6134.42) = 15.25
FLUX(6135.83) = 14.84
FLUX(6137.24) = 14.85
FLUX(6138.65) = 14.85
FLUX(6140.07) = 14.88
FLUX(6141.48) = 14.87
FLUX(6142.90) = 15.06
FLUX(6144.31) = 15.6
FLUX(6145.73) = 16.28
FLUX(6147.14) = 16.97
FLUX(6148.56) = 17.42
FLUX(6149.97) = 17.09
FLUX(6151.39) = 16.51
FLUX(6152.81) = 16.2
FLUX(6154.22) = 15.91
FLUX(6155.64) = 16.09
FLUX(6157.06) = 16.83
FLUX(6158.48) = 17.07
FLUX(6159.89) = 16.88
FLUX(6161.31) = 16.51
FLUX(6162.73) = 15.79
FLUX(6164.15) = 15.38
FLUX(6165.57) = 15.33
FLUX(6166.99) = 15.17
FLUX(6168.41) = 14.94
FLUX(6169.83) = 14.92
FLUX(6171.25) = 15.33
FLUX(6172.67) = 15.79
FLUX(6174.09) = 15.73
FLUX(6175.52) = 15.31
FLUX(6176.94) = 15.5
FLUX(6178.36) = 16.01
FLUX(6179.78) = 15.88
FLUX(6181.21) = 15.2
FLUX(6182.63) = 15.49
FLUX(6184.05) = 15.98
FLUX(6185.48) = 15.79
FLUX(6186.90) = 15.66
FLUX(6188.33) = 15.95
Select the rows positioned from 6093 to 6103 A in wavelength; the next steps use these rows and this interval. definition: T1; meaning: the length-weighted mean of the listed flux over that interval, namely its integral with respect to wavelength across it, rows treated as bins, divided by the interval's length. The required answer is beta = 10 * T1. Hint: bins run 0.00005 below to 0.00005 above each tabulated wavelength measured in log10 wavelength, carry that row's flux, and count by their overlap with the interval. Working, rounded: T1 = 16.5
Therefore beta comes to 165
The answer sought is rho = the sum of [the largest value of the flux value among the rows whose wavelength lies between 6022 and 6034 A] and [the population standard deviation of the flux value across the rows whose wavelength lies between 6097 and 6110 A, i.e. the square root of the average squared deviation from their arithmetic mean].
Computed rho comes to 17.7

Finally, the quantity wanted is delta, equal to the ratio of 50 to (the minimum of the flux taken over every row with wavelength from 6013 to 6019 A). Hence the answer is 3.21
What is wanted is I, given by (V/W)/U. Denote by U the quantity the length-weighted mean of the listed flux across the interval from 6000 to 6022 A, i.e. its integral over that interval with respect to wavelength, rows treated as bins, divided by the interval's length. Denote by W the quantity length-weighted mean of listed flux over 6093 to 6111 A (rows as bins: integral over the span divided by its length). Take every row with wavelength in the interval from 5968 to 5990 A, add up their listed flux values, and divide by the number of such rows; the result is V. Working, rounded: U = 16.4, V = 15.7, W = 16.6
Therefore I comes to 0.0579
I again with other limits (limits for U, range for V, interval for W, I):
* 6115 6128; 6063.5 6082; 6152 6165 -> 0.0556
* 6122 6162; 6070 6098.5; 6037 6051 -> 0.0604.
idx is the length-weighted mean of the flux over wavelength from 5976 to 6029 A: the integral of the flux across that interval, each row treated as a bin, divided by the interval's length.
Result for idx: 16.0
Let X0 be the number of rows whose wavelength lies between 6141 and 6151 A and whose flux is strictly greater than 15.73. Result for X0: 4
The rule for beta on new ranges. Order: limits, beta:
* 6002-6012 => 166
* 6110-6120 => 166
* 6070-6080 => 156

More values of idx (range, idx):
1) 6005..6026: 16.0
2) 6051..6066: 15.7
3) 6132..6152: 15.7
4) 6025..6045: 16.5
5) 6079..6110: 16.7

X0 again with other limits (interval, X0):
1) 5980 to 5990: 5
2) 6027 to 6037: 6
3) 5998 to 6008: 7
